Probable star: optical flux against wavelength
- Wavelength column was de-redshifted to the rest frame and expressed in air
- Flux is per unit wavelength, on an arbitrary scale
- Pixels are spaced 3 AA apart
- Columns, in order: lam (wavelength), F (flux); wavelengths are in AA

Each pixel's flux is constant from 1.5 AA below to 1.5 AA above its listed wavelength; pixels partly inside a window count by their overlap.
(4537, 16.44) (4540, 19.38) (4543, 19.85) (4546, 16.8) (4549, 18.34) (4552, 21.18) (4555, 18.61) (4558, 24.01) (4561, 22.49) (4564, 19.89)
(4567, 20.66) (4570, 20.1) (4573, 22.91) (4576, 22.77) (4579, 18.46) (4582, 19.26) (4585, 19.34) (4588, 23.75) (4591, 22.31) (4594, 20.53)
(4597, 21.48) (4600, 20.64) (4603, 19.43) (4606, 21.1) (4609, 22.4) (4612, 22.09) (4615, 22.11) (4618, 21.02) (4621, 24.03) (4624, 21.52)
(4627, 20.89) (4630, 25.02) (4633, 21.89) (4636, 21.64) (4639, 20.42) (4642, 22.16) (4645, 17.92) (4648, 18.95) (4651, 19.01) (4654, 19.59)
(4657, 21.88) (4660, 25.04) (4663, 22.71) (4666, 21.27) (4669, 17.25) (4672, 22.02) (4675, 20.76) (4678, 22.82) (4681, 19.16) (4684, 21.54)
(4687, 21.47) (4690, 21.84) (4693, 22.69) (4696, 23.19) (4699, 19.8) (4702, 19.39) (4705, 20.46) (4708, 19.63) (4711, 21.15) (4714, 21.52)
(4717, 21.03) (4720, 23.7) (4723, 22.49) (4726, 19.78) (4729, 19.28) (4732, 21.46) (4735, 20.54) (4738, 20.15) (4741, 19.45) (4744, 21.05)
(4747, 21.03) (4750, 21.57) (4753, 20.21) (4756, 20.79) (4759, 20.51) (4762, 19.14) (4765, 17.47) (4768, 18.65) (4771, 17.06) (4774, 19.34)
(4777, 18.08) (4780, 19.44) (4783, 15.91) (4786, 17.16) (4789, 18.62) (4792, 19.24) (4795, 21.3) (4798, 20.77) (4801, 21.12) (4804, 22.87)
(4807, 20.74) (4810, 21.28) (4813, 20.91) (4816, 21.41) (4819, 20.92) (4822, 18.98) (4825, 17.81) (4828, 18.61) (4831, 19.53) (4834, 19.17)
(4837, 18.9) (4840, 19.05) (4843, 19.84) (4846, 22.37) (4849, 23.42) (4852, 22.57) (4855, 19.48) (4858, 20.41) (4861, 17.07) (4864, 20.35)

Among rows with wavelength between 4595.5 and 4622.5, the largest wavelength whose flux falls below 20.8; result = 4603 AA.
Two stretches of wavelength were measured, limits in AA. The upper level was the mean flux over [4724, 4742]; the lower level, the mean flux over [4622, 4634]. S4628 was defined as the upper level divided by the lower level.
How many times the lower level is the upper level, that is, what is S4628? 0.90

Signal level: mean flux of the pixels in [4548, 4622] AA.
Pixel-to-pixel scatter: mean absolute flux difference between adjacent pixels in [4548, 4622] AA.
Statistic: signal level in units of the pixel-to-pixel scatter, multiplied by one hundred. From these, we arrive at 1197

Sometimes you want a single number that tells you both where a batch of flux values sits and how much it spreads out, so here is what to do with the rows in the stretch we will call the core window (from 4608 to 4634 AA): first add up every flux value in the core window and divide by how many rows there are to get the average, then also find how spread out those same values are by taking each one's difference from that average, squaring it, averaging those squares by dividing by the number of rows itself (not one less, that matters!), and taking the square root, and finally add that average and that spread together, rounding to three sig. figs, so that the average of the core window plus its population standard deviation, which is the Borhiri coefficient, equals 23.6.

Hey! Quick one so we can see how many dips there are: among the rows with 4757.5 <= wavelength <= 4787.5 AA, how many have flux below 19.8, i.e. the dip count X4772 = 9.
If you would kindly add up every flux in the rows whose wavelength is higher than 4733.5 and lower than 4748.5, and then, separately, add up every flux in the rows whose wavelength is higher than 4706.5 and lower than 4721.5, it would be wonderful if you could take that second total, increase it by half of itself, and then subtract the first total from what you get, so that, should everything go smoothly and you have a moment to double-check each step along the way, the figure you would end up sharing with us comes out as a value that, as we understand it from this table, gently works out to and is 58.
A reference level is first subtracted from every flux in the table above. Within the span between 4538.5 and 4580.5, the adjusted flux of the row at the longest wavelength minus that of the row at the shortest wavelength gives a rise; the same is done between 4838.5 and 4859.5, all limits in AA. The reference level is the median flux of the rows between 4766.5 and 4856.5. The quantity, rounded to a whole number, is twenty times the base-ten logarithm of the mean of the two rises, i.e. -13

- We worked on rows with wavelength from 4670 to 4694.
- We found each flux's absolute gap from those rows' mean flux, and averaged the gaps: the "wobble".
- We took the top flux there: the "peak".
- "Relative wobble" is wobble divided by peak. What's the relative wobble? 0.035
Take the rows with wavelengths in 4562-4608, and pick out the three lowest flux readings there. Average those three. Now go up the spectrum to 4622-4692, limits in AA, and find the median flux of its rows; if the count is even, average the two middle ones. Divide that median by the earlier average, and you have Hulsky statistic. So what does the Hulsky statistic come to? 1.13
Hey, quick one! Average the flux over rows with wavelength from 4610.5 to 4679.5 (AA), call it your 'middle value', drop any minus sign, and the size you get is 21.4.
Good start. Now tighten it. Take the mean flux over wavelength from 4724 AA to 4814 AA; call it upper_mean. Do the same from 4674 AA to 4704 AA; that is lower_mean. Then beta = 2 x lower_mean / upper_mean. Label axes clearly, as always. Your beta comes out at 2.14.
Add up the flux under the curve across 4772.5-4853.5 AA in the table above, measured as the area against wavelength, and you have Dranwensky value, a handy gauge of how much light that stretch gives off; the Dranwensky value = 1618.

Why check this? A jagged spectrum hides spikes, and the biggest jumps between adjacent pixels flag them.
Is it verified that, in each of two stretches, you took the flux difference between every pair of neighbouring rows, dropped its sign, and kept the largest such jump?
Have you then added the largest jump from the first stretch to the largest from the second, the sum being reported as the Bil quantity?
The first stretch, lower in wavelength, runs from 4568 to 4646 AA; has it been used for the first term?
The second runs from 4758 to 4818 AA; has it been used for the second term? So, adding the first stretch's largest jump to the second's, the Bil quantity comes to 7.94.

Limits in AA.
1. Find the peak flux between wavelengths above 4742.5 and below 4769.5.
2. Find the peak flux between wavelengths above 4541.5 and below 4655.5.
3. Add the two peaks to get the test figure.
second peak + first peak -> 46.6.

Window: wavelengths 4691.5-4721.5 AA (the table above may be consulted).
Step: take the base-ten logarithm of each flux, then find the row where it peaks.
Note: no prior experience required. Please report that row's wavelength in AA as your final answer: 4720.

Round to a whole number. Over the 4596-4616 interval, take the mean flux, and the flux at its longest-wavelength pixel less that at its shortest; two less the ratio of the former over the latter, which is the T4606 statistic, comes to -32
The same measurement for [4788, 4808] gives -8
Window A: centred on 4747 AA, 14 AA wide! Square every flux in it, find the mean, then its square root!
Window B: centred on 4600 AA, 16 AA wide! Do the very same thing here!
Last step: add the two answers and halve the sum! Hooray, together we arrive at 20.7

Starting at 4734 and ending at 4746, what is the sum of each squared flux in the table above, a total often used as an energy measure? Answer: 1649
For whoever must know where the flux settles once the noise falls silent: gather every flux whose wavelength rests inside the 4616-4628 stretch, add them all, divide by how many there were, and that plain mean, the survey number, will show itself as 21.9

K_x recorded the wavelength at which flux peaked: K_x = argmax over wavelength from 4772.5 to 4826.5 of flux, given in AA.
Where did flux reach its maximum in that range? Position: 4804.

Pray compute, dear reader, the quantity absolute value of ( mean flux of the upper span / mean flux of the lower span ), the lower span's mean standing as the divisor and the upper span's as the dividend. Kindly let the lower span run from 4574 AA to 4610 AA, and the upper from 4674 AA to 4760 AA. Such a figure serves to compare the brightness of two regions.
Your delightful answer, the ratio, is 1.00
